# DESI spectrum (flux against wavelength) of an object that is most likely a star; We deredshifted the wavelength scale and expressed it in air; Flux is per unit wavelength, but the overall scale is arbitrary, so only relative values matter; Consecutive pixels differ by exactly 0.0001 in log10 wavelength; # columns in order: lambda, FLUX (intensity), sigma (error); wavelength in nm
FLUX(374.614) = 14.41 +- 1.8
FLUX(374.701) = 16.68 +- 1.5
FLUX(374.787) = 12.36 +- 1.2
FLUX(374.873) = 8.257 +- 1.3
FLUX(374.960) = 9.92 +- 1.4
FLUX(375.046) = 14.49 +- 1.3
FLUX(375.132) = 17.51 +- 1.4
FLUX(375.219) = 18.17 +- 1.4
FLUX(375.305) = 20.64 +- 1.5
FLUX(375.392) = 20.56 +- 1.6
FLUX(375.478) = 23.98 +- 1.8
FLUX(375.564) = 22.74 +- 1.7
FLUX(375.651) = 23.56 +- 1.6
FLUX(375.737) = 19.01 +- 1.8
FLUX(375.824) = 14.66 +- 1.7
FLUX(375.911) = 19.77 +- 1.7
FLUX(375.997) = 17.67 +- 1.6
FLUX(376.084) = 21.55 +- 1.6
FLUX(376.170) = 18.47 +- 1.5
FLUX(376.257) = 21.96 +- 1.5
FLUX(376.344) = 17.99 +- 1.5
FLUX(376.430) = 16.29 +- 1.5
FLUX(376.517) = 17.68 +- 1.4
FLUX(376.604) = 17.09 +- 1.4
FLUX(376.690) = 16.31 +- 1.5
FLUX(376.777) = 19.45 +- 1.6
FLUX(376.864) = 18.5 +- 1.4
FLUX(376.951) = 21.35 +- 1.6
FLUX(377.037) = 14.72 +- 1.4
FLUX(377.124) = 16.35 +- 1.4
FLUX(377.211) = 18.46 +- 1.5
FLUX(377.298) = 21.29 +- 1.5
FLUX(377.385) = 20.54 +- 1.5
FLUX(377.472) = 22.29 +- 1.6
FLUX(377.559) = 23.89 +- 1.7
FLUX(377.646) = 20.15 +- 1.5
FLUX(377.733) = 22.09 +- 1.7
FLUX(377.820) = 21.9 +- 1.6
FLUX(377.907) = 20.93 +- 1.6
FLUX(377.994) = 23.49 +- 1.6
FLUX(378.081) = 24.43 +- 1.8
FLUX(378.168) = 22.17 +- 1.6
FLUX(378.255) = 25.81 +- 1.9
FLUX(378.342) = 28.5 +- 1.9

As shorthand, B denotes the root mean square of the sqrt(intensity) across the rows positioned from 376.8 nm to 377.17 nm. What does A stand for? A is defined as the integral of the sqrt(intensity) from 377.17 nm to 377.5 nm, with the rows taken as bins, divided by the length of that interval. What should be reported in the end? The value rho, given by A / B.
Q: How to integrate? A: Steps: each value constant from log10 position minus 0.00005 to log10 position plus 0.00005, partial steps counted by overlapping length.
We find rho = 1.08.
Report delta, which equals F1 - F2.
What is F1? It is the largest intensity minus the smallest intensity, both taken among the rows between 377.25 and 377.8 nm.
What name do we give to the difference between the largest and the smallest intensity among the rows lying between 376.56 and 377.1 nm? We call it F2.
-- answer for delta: -2.9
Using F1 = 4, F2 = 6.6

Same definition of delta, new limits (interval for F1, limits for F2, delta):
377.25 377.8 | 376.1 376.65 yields -1.9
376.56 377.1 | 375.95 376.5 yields 1.0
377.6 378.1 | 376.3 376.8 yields 1.1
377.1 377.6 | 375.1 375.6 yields 1.1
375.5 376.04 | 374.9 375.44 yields -1.8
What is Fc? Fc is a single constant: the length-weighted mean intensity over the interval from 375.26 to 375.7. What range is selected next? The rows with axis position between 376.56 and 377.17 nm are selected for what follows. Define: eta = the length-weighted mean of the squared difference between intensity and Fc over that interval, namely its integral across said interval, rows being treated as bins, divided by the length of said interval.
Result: 25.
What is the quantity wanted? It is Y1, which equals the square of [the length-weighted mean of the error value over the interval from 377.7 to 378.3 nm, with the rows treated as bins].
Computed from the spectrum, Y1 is 2.8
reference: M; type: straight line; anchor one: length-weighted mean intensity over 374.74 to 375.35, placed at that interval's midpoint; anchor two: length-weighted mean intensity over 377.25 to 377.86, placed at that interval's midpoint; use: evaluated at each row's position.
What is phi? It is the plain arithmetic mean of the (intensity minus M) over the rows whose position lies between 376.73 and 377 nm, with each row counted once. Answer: 0.1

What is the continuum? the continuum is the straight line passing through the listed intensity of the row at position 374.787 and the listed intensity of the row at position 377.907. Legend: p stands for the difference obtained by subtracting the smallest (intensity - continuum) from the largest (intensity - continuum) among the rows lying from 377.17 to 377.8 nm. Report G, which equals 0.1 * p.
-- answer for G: 0.4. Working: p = 4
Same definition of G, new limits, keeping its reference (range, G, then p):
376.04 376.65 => 0.6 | 6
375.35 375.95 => 1.0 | 10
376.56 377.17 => 0.7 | 7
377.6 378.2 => 0.3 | 3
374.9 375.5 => 1.3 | 13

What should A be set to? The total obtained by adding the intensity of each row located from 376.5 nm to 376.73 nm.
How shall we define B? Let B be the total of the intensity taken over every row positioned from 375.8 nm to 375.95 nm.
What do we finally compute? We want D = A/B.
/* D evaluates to 1.5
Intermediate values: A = 51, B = 34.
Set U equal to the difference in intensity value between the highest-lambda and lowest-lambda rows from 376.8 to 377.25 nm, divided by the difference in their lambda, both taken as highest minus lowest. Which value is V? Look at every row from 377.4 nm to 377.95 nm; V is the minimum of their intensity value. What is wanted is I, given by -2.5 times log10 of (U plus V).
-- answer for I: -3.3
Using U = 0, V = 20.15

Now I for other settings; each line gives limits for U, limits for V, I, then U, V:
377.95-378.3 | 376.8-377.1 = -3.4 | 9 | 14.72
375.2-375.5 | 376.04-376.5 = -4.0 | 22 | 16.29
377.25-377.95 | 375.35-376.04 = -2.9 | -1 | 14.66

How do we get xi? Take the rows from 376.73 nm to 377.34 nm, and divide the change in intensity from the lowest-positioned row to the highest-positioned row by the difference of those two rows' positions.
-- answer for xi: 3.5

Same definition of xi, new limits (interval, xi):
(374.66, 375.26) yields 2.9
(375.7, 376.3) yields 5.7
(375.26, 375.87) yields -11.5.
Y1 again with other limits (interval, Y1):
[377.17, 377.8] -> 2.5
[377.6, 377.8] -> 2.6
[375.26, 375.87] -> 2.8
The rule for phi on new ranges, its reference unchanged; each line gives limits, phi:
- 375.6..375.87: 2.6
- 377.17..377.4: -0.9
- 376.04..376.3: 2.9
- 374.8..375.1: -3.4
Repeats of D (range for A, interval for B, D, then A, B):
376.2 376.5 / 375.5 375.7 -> 1.2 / 56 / 46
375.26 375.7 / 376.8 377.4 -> 0.8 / 111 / 131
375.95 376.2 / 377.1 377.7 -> 0.4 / 58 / 143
